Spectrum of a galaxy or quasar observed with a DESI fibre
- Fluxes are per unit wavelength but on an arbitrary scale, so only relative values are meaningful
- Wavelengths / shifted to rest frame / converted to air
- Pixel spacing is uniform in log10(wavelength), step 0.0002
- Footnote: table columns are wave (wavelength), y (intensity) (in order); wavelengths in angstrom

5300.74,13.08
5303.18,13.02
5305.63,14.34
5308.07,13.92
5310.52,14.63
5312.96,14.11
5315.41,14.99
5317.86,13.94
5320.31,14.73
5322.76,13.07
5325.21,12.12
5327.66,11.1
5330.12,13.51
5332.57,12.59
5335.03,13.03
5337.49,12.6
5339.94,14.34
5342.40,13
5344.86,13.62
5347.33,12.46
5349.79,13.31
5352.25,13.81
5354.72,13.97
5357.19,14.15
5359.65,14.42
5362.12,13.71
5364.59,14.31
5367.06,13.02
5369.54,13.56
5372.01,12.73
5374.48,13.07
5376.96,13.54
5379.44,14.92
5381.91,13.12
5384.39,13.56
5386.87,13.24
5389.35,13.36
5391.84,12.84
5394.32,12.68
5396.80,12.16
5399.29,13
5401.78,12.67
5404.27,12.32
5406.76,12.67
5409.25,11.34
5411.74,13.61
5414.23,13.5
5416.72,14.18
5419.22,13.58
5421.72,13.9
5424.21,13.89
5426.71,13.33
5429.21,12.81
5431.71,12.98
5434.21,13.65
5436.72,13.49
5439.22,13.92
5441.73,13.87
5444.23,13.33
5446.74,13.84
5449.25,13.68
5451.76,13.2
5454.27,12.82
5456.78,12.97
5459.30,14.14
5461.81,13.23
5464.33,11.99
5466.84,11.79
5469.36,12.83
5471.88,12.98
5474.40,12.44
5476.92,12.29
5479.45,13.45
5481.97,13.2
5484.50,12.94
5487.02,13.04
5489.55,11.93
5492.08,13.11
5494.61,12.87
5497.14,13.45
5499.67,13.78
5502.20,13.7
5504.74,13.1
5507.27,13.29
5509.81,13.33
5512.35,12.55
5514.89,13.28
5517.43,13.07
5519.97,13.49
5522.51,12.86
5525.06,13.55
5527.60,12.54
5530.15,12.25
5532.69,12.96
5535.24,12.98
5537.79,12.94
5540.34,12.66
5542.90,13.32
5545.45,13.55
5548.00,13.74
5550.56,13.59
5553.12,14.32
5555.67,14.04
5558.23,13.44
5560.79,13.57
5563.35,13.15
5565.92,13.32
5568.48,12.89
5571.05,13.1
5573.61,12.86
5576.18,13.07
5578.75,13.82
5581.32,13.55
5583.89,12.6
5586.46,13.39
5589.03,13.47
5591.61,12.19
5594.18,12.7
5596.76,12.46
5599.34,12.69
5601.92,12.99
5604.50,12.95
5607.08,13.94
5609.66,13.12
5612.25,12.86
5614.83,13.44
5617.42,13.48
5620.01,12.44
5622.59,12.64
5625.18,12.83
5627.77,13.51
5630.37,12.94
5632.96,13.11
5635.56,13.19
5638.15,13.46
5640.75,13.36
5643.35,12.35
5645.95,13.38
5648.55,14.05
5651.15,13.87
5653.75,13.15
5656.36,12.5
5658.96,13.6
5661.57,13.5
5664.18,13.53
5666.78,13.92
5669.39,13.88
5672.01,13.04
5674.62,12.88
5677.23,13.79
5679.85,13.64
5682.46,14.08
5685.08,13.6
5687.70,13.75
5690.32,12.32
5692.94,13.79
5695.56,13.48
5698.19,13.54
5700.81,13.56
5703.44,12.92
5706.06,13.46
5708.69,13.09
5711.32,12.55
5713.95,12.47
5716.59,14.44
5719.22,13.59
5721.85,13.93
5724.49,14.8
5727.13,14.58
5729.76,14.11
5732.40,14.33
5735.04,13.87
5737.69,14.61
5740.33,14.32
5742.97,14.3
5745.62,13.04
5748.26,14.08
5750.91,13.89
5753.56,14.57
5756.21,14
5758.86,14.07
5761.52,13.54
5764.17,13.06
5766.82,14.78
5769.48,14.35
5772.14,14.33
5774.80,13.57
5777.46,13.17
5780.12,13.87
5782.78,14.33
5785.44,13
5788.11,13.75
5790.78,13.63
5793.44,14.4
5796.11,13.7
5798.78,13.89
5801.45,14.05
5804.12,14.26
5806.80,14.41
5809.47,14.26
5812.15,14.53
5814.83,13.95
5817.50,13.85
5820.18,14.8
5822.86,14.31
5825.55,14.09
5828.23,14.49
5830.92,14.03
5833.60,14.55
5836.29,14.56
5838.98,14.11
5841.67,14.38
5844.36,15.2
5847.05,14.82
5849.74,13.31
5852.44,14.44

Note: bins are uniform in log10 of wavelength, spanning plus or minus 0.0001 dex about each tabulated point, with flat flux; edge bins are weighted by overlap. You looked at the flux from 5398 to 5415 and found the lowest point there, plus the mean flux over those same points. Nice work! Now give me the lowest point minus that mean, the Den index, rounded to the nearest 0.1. -1.4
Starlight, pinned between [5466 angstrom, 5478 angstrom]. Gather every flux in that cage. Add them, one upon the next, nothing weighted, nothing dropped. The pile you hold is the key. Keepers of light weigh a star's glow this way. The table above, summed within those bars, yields 62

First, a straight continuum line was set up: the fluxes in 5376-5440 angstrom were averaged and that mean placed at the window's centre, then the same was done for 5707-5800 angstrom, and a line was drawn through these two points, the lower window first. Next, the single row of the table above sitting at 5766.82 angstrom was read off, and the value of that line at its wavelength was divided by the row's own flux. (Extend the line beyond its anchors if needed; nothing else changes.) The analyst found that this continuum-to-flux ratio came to 0.94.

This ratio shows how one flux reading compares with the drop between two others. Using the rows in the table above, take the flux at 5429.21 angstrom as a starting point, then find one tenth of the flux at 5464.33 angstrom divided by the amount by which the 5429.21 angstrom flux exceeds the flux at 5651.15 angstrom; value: -1.1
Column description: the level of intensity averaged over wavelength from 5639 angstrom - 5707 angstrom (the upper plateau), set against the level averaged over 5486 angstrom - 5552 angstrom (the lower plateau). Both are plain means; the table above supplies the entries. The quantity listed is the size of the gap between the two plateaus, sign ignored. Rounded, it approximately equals 0.31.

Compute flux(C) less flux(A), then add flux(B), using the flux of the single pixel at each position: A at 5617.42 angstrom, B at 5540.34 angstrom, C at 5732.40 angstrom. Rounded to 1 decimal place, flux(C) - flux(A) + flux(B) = 13.5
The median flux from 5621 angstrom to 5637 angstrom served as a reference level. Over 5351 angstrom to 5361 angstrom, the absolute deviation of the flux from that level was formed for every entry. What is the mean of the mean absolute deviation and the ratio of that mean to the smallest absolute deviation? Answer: 1.2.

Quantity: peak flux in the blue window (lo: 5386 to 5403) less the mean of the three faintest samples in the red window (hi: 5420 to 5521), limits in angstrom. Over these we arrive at 1.5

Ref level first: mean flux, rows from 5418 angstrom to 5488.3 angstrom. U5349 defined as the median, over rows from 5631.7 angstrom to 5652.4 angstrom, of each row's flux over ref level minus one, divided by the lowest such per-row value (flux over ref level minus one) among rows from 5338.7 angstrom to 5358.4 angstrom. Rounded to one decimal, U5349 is -0.2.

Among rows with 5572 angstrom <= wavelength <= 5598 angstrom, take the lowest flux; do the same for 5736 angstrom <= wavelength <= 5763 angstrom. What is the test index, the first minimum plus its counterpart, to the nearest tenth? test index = 25.2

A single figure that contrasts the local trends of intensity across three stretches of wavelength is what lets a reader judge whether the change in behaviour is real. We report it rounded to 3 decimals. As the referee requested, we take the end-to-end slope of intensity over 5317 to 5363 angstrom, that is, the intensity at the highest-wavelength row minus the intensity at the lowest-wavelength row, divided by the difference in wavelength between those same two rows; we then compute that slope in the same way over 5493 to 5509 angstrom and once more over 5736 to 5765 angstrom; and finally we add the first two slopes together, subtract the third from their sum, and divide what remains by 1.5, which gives 0.058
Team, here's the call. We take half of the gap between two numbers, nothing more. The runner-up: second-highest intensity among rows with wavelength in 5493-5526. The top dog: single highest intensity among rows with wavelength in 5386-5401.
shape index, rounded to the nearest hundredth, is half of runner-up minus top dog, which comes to 0.17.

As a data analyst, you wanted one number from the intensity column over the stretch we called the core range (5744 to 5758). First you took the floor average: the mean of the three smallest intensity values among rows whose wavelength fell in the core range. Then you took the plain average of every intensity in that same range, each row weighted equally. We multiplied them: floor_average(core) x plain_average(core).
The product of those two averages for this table 190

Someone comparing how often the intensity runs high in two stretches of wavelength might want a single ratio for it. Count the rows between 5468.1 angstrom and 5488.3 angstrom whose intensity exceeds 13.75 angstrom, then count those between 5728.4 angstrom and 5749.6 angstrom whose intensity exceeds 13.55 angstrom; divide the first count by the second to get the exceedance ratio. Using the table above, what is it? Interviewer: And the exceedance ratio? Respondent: 0.00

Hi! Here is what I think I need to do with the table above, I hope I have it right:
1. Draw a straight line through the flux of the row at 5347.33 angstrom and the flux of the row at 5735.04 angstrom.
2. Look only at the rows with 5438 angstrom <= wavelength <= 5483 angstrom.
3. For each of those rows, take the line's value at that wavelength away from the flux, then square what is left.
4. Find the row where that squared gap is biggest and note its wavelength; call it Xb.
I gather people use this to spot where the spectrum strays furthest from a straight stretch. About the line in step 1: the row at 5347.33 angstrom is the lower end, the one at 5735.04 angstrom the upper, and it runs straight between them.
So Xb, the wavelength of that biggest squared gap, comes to 5459.30 angstrom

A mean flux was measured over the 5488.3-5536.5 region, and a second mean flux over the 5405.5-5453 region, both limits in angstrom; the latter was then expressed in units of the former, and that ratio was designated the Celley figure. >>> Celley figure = 1.03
